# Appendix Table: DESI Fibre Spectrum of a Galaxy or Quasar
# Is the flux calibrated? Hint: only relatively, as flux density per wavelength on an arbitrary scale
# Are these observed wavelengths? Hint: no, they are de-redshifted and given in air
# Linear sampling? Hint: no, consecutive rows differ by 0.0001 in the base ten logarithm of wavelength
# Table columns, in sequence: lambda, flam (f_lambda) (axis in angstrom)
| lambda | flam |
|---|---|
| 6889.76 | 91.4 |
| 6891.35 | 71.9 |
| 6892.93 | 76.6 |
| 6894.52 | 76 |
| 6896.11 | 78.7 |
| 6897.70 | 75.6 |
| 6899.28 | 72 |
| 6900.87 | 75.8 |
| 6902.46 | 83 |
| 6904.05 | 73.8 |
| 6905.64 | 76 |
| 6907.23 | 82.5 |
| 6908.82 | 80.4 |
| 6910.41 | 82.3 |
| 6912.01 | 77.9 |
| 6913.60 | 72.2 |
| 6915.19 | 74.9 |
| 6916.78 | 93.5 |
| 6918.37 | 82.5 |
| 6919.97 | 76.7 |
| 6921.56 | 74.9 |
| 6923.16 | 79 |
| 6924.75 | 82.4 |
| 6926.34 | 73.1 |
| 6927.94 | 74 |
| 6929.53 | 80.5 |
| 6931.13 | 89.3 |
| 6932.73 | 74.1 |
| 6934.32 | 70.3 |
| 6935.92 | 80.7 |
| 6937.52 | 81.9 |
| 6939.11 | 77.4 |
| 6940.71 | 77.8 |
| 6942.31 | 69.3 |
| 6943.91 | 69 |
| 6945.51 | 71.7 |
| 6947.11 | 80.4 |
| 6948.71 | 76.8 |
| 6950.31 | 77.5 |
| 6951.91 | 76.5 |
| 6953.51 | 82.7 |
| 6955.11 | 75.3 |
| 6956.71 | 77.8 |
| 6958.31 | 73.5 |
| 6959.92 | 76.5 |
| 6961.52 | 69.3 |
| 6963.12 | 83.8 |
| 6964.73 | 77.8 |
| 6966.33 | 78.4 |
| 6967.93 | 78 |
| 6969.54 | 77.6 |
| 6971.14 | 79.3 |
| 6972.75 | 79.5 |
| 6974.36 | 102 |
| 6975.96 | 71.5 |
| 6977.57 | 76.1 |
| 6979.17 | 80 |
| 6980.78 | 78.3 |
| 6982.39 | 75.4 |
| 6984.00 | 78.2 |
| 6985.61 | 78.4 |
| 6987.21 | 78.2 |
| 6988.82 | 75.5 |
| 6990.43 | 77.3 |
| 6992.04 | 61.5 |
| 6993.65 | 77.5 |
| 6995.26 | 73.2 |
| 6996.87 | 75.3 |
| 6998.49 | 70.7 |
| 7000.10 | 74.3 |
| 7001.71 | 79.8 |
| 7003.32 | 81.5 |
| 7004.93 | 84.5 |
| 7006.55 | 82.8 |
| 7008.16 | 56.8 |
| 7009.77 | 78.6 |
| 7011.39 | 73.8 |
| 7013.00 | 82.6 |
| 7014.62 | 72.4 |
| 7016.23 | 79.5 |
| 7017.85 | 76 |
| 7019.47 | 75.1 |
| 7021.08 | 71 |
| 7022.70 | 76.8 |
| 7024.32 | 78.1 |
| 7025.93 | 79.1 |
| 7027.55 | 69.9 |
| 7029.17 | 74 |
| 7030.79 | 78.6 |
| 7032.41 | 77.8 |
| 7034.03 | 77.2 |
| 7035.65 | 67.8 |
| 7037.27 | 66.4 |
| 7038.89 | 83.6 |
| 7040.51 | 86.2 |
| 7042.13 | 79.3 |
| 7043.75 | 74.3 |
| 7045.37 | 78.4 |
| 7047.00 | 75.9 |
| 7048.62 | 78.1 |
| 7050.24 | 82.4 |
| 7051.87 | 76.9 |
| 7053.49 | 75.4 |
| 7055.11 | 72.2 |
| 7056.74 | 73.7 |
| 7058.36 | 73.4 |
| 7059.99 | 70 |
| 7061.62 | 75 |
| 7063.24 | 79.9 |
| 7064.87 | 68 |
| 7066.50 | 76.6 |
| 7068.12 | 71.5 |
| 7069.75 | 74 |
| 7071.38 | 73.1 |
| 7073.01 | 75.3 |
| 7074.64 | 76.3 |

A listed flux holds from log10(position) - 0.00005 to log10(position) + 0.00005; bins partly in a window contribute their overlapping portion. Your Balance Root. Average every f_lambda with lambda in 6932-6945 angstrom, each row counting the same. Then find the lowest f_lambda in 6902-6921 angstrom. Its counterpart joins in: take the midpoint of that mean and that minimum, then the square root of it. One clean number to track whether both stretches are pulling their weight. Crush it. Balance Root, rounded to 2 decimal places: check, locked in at 8.58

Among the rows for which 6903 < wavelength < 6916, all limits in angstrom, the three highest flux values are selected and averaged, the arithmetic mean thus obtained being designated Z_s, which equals 81.7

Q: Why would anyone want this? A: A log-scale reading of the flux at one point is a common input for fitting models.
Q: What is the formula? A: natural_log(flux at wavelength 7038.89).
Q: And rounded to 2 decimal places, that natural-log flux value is 4.43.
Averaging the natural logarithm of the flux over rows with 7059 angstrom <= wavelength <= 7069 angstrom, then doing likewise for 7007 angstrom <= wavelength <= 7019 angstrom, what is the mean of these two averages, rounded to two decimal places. 4.30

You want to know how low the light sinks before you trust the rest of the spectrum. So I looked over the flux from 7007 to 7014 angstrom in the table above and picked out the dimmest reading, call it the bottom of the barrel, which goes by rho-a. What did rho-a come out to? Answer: 56.8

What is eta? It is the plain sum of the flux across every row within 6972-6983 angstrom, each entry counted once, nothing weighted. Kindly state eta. 563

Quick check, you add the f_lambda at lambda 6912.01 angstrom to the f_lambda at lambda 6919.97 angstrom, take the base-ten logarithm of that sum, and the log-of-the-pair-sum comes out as 2.19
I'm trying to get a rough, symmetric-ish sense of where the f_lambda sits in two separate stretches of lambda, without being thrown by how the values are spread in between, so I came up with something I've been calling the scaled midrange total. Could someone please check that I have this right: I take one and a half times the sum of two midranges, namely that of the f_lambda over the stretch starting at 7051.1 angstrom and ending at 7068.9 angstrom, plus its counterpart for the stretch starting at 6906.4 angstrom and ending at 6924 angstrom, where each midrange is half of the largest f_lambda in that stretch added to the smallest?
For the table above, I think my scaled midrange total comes 235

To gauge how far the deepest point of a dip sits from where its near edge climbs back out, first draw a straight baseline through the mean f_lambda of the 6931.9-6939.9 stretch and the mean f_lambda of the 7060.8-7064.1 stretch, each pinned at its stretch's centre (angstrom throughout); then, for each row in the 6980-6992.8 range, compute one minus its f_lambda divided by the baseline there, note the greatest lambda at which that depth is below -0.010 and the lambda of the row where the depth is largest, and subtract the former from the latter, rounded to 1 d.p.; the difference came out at 4.8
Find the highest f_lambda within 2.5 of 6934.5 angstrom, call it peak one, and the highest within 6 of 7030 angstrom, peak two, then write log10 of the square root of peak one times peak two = 1.90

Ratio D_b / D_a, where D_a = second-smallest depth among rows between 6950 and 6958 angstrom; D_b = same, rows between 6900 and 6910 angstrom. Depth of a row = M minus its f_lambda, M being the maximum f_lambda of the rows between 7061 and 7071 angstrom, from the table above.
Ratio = -1.2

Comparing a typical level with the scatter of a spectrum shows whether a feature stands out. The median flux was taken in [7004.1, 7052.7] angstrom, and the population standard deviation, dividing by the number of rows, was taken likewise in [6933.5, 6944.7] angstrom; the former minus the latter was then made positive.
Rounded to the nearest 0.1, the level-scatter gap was 72.4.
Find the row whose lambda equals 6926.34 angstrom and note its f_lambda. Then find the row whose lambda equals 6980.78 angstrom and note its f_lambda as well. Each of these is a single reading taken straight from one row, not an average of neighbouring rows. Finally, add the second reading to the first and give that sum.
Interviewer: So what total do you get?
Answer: 151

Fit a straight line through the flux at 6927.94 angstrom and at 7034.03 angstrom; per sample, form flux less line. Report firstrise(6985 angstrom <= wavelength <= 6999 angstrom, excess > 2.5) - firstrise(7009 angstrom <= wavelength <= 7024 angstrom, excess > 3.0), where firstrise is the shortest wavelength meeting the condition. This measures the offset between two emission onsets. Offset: -27.4 angstrom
